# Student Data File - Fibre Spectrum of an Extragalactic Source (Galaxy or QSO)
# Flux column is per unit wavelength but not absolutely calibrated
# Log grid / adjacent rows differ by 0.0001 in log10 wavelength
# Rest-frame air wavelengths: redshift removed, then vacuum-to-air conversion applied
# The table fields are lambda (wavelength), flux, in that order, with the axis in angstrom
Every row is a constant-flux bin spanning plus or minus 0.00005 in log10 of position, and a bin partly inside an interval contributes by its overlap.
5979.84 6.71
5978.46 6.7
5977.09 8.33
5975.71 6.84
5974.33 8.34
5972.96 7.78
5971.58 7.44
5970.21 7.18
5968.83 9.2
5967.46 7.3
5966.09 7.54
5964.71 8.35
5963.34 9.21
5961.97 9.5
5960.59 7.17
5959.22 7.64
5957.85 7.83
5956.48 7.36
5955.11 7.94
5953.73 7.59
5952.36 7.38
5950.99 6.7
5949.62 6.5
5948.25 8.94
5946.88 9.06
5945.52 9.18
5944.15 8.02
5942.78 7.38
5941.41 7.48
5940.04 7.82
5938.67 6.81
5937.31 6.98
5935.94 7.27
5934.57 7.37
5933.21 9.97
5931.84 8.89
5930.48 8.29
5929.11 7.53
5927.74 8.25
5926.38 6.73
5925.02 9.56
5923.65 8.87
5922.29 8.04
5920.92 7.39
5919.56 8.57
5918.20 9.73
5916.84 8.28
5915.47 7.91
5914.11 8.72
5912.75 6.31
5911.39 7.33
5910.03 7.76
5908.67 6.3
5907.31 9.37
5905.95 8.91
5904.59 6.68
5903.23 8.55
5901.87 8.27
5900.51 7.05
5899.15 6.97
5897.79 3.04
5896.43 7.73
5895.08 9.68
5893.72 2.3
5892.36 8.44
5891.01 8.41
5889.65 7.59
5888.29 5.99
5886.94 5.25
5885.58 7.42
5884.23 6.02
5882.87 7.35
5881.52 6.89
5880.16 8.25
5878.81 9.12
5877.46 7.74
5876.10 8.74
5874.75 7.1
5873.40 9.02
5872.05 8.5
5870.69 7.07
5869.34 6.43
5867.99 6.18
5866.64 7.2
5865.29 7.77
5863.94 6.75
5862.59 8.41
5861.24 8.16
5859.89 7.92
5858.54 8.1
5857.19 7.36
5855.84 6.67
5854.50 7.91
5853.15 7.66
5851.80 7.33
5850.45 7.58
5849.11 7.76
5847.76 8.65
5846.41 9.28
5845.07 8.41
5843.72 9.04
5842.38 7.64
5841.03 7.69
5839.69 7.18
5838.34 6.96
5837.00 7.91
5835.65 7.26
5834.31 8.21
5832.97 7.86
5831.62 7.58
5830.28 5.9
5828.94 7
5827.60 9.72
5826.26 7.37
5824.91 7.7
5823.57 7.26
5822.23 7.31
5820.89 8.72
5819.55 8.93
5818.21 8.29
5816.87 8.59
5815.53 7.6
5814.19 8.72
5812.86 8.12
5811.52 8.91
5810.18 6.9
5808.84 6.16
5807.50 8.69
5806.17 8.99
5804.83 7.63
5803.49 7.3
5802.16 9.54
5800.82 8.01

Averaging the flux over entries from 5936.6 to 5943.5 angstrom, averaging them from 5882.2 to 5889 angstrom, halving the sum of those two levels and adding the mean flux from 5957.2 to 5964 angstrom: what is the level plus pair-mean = 15.1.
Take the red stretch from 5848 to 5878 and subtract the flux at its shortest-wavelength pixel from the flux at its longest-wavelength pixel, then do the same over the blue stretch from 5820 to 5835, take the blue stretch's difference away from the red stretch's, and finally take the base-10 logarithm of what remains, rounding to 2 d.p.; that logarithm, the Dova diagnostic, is -0.31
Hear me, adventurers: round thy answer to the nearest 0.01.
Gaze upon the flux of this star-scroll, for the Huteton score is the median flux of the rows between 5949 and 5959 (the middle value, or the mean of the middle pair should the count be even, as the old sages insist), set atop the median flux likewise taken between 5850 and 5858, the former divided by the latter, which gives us 0.99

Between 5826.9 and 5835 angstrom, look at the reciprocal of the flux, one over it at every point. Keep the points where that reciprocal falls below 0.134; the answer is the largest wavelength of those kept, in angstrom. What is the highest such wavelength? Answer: 5834.31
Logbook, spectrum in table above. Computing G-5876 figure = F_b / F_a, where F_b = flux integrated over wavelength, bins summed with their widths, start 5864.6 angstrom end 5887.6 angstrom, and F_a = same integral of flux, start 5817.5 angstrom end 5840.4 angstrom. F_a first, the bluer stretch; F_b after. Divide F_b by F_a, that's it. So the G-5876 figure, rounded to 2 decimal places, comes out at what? 0.97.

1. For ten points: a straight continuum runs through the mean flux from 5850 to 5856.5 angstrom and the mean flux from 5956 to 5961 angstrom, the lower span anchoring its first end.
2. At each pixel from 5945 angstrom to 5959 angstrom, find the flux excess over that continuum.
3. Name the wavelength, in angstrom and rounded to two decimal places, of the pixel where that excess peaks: 5945.52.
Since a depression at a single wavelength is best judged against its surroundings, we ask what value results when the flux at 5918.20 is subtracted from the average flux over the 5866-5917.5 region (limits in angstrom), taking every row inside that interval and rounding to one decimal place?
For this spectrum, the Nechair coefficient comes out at -2.4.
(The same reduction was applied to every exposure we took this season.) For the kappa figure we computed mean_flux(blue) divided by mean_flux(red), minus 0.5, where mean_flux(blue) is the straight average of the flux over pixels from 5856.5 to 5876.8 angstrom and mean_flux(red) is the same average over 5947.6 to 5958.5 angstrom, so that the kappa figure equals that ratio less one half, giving 0.516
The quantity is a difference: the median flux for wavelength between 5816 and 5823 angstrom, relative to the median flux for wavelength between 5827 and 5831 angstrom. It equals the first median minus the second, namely 1.6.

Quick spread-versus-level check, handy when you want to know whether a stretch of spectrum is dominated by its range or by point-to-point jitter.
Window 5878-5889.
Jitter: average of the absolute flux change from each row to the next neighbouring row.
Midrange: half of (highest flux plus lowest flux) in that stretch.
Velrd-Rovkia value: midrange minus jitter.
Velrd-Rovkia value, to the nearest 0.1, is 6.0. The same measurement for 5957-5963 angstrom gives 7.3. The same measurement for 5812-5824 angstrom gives 7.4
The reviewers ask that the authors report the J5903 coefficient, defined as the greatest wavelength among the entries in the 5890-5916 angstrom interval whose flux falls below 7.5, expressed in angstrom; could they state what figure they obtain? 5912.75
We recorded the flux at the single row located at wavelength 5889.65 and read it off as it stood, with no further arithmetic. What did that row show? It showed 7.59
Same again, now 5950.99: 6.7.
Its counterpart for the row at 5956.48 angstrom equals 7.36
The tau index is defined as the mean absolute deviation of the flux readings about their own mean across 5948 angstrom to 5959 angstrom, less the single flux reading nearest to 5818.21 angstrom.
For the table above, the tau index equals -7.7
